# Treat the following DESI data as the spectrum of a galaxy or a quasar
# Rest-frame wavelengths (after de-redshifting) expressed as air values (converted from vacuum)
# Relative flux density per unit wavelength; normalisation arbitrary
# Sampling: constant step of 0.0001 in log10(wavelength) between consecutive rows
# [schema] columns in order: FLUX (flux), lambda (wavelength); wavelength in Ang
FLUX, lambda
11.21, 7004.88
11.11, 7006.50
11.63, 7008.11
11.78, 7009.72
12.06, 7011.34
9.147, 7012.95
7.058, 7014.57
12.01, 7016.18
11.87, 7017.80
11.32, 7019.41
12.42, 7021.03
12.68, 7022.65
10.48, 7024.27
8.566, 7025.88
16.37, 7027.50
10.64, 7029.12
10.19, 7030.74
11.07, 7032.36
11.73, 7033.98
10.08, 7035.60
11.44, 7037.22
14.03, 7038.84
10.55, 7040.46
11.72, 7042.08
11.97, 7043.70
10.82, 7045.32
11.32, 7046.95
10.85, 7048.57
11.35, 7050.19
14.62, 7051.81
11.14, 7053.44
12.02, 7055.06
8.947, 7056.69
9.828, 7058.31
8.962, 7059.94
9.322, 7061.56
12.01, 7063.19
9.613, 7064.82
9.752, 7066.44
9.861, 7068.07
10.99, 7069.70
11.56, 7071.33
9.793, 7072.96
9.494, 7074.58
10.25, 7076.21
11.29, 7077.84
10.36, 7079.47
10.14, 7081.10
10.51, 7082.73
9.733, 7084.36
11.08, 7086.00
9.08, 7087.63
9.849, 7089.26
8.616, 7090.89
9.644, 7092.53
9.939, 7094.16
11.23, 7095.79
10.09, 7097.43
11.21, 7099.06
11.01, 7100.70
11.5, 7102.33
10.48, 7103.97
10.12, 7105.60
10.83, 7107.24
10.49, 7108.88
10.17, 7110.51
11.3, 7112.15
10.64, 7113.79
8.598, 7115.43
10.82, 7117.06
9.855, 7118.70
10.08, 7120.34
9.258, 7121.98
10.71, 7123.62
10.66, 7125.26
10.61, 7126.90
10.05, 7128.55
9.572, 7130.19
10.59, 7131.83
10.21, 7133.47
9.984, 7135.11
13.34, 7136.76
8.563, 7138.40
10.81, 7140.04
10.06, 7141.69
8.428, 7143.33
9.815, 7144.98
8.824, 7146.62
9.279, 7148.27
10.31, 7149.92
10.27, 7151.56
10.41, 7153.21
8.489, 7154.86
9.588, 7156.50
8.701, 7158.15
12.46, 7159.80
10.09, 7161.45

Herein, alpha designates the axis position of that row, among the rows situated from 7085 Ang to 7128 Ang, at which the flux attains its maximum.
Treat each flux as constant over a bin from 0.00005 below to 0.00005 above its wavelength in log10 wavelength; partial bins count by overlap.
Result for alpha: 7102.33 Ang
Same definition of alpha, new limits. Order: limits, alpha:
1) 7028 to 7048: 7038.84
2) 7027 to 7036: 7027.50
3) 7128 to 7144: 7136.76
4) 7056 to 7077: 7063.19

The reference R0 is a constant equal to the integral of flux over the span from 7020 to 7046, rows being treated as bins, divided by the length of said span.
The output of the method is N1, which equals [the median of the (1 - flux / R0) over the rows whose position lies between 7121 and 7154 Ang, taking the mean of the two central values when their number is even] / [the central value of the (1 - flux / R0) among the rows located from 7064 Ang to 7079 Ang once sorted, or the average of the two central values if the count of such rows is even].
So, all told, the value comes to 0.8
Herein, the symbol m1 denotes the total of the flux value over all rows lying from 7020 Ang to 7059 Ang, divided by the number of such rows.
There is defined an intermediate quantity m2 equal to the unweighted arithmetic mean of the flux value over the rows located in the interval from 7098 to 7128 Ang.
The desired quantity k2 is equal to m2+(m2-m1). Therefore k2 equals 9.5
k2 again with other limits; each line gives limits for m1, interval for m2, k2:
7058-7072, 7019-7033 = 12.8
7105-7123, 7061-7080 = 10.5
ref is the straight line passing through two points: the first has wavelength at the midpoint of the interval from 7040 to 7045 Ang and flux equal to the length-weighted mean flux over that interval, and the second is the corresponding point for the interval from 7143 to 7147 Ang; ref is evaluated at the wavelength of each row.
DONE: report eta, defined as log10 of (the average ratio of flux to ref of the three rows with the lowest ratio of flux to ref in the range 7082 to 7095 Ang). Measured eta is -0.06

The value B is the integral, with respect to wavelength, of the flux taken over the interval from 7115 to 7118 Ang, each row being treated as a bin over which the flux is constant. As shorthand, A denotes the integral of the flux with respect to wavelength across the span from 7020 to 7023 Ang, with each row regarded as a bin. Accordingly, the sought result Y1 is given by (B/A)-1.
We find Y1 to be -0.20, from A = 37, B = 30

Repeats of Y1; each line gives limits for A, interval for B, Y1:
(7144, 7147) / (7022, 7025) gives 0.23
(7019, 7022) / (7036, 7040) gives 0.37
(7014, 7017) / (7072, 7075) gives 0.00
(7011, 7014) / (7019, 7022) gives 0.18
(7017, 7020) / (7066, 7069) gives -0.15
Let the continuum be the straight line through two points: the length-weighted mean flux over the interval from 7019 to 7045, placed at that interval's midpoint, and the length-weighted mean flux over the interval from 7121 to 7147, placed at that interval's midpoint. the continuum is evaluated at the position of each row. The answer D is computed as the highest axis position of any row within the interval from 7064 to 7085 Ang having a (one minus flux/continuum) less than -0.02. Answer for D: 7077.84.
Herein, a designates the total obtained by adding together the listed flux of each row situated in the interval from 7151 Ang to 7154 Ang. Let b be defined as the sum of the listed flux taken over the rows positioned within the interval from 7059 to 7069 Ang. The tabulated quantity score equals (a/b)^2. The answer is 0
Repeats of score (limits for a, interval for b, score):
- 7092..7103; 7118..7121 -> 14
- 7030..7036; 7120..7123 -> 5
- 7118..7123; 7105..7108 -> 2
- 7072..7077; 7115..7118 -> 2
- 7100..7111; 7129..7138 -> 2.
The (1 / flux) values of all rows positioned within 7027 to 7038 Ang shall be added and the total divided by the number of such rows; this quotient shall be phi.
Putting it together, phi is 0.088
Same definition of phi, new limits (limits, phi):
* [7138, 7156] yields 0.105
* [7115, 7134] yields 0.100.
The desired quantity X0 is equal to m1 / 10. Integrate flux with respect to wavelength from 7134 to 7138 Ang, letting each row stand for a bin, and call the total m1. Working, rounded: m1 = 45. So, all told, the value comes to 4.5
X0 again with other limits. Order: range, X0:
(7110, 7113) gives 3.2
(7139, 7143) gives 4.0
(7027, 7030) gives 3.9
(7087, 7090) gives 2.8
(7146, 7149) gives 2.7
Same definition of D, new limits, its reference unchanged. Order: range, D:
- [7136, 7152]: 7151.56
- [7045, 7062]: 7055.06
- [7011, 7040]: 7038.84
